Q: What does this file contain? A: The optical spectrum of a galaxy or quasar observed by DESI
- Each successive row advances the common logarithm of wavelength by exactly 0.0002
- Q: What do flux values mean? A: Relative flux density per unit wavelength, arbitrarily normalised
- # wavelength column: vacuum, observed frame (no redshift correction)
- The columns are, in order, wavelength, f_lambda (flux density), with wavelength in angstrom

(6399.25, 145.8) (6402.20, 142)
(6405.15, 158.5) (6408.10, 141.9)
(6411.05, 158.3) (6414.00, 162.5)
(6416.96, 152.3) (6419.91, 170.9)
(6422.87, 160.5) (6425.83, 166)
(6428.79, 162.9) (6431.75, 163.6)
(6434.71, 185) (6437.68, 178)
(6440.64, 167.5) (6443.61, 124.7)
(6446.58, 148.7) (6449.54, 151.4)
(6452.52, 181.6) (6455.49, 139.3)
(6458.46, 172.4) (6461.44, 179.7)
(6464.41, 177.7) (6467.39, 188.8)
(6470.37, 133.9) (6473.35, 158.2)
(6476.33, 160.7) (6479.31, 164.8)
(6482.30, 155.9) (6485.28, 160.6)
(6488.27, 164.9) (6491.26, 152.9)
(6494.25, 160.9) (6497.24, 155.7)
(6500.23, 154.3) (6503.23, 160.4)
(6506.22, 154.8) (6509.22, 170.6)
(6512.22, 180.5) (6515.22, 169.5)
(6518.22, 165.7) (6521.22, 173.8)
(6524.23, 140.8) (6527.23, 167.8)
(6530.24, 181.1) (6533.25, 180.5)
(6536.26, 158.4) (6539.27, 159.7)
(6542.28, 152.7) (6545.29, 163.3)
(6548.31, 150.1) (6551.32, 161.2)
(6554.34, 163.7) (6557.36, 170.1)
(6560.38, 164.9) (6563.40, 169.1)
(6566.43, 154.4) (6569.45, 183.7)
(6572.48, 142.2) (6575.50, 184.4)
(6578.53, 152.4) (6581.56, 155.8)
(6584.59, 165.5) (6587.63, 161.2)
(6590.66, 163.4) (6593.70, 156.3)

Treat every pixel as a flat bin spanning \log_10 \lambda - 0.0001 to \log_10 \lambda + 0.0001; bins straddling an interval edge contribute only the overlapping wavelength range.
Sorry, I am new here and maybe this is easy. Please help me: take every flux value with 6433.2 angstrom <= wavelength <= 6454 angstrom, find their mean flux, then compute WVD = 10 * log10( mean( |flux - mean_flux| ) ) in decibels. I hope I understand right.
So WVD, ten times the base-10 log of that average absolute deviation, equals 13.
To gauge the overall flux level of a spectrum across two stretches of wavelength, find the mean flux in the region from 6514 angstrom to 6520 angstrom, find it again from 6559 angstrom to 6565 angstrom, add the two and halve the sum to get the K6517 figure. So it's 167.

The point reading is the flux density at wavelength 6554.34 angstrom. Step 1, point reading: 163.7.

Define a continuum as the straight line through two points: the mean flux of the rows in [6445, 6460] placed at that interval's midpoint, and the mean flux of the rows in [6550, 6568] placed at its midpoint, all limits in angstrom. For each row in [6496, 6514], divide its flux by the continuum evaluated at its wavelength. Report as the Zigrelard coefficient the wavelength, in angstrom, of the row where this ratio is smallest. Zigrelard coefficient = 6500.23 angstrom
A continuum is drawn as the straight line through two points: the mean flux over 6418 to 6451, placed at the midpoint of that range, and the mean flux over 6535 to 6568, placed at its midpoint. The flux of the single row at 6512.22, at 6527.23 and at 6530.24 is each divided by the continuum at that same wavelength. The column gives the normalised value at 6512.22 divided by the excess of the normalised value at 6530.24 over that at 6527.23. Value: 14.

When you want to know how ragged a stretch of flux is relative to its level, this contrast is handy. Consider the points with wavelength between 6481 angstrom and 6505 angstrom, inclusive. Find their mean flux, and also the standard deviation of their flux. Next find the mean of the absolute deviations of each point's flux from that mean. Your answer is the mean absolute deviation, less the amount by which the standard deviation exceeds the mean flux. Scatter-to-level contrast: 158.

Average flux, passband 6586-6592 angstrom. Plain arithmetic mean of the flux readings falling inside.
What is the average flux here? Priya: 162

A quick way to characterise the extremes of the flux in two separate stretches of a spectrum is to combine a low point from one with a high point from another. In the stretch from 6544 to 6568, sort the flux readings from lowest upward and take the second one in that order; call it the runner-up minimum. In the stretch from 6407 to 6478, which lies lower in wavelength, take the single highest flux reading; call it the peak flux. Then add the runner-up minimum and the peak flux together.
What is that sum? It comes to 343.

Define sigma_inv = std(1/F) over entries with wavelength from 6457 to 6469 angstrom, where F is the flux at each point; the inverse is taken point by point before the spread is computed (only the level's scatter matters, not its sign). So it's 0.0002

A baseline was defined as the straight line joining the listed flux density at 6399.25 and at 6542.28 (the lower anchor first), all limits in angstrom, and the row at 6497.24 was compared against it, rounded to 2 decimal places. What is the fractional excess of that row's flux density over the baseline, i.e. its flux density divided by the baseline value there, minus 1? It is 0.03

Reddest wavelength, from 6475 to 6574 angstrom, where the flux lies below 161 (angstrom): 6572.48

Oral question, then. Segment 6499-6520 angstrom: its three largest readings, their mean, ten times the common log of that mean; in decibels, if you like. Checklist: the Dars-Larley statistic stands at 22.4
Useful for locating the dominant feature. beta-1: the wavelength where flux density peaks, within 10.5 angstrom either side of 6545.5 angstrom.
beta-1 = 6554.34 angstrom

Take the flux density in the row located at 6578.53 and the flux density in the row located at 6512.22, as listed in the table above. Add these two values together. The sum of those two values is 333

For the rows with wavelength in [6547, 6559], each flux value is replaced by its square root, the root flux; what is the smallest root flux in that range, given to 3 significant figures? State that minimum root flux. 12.3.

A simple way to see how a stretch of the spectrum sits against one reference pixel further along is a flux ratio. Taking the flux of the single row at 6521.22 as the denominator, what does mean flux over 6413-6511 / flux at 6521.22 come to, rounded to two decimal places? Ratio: 0.93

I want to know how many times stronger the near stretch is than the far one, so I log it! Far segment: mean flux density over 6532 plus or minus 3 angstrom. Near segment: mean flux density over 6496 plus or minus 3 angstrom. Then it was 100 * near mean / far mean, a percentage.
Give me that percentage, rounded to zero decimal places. 88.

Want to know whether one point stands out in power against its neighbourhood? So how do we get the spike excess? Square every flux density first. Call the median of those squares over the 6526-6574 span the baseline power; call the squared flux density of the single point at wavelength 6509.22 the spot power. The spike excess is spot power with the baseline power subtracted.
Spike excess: 2372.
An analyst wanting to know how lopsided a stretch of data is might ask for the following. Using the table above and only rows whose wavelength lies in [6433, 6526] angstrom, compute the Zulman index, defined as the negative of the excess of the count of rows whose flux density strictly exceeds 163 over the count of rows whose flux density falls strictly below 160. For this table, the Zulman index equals -3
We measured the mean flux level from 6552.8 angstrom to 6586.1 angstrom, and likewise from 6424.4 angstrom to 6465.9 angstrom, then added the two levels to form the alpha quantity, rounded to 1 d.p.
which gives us 328.4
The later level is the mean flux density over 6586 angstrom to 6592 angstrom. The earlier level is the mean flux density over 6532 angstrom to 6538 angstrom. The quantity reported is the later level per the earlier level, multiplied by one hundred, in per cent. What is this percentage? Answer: 96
